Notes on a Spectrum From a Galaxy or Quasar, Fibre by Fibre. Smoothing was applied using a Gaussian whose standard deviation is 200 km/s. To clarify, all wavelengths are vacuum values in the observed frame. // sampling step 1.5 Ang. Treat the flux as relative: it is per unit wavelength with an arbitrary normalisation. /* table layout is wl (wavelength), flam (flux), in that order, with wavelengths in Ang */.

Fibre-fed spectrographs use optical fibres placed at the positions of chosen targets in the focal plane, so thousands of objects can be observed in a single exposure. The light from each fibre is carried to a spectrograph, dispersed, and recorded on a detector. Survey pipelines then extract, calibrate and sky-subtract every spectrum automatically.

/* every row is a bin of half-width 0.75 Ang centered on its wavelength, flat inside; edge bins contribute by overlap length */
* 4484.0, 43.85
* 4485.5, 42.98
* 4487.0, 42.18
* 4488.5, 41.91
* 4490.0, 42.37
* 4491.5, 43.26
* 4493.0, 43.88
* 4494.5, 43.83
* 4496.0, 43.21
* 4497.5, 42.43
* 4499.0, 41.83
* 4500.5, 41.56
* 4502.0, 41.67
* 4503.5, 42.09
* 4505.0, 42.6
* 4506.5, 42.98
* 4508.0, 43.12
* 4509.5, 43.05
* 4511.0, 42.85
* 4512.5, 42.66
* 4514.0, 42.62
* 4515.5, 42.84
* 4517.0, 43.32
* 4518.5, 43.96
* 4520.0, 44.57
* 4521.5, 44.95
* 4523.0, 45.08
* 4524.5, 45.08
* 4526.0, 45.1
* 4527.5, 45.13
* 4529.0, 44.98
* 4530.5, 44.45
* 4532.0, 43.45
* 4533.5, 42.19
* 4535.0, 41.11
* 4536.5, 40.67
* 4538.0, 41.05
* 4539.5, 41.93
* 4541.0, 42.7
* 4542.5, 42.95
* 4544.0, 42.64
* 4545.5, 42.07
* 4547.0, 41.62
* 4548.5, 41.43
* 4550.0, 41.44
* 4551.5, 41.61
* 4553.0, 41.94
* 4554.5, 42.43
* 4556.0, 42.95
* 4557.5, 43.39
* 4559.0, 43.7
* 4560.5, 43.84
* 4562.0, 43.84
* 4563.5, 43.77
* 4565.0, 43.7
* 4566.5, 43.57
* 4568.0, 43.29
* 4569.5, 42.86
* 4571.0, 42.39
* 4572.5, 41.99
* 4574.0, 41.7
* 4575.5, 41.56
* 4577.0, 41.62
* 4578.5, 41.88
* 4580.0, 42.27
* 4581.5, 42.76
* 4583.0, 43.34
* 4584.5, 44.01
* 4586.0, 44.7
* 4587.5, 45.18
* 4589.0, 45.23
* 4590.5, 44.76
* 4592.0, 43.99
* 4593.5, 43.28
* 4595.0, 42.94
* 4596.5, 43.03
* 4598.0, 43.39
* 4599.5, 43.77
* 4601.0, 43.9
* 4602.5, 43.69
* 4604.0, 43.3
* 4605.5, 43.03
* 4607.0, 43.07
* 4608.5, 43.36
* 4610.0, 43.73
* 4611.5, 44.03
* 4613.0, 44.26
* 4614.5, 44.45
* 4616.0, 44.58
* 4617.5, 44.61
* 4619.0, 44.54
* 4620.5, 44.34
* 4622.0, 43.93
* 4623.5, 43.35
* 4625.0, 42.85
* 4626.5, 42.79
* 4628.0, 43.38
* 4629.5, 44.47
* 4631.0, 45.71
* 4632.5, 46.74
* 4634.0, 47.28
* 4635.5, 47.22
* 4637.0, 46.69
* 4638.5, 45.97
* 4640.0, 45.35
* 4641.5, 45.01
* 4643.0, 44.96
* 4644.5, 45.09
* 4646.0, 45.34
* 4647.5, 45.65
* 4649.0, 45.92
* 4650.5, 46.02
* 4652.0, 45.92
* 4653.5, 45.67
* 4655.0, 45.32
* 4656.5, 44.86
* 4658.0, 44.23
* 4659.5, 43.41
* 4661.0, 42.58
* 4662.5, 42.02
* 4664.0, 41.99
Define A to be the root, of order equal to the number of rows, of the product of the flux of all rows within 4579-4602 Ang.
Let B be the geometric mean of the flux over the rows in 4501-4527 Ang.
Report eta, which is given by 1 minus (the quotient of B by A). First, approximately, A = 43.8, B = 43.4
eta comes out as 0.008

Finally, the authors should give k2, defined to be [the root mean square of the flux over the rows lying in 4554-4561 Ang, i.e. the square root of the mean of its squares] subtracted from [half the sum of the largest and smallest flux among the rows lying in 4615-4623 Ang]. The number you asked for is 1.0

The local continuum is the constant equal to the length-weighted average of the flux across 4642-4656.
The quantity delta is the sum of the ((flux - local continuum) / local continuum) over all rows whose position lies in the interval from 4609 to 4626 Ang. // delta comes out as -0.35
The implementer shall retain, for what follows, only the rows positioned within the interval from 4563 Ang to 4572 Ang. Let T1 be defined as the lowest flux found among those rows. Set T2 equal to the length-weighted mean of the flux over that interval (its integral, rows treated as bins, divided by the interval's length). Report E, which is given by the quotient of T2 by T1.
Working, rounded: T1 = 42.39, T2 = 43.2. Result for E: 1.02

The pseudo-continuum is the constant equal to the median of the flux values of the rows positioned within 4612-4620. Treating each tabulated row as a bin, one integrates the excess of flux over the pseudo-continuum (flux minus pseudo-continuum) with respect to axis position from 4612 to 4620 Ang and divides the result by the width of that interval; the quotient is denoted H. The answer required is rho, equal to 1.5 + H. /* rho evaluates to 1.4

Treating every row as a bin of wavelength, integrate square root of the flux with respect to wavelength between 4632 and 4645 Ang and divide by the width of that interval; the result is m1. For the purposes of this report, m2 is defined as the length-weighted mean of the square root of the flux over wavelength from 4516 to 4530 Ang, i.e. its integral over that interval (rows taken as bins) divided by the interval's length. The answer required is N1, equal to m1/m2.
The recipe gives 1.02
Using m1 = 6.78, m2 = 6.68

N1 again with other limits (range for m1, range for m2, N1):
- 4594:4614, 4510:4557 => 1.01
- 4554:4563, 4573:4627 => 1.00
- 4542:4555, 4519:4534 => 0.97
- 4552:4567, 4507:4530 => 0.99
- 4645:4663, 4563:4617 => 1.02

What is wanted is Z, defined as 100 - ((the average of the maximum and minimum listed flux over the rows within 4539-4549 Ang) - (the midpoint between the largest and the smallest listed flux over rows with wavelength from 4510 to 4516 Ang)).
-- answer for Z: 100.5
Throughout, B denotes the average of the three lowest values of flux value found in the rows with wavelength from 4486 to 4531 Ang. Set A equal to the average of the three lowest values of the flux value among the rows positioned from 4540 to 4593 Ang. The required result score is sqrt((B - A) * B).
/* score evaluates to 3.0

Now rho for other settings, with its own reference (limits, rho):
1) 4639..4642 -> 2.2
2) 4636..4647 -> 2.5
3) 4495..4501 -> -0.7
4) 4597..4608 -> 0.4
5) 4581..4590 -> 1.2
